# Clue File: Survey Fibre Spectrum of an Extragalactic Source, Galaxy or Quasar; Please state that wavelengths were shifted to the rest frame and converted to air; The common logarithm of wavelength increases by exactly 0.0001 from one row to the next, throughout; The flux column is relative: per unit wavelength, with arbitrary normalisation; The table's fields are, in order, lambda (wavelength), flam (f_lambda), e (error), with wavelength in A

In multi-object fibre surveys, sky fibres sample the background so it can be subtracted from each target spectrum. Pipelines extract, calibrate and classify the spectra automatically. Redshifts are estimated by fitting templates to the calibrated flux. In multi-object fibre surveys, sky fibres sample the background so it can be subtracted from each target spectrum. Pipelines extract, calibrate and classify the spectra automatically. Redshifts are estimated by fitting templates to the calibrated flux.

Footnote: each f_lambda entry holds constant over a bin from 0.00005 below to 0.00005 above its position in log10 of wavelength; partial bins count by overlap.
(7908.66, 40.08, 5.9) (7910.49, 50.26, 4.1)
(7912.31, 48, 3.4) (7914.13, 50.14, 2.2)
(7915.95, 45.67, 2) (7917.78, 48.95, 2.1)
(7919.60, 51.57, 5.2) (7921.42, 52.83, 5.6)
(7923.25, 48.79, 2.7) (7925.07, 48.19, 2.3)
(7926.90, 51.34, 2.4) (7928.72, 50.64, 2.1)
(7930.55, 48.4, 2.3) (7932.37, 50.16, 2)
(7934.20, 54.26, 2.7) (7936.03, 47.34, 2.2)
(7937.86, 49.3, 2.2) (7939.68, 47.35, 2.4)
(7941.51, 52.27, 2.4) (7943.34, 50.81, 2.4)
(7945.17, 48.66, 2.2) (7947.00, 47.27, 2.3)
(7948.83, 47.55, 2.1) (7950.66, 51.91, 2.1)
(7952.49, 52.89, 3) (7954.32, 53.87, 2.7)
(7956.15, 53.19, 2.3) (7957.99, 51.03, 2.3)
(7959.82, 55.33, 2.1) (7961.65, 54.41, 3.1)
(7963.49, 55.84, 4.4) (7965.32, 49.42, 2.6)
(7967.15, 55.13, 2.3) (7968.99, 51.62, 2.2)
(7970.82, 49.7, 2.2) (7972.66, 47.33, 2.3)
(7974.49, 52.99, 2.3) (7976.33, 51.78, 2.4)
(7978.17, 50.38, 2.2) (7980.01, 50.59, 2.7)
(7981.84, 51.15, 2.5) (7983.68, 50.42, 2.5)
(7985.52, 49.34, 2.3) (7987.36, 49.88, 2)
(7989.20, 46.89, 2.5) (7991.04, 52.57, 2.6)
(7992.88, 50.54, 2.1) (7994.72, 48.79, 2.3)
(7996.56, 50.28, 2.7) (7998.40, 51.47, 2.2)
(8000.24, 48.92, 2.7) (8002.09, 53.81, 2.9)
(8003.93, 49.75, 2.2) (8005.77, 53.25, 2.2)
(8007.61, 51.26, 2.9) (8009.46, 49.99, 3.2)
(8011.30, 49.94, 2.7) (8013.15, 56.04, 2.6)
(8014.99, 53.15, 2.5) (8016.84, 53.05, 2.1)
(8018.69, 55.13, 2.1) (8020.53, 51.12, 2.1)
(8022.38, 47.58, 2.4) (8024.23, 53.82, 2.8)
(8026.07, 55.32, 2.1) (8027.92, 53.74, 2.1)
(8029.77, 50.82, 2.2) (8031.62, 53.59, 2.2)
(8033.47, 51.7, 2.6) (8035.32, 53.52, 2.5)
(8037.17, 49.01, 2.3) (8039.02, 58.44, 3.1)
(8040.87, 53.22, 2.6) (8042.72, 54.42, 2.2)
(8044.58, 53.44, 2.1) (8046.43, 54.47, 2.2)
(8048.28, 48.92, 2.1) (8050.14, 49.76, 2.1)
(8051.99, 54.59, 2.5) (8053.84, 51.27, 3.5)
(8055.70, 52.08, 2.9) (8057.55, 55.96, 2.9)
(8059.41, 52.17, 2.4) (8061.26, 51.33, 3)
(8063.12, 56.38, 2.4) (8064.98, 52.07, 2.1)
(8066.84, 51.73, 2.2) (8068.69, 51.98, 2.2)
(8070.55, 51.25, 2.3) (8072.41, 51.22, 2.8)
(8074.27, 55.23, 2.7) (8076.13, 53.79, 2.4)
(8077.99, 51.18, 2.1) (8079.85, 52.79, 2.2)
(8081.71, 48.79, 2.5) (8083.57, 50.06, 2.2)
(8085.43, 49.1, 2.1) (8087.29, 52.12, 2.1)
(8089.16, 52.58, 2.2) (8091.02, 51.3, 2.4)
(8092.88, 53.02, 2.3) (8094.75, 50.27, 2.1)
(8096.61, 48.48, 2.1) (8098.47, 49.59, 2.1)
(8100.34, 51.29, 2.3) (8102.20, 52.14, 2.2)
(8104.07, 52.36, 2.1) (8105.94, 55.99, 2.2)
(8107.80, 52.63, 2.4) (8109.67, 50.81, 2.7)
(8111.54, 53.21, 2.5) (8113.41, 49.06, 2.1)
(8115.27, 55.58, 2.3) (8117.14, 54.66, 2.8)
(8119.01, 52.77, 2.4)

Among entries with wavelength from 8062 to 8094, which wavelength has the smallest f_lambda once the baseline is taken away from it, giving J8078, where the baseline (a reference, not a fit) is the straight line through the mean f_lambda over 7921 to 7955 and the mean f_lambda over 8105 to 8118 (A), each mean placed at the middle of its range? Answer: 8081.71 A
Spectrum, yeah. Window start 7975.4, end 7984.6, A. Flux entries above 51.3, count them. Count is 1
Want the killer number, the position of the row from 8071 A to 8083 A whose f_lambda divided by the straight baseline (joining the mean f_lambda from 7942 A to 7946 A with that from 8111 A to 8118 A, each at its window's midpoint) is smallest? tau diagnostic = 8081.71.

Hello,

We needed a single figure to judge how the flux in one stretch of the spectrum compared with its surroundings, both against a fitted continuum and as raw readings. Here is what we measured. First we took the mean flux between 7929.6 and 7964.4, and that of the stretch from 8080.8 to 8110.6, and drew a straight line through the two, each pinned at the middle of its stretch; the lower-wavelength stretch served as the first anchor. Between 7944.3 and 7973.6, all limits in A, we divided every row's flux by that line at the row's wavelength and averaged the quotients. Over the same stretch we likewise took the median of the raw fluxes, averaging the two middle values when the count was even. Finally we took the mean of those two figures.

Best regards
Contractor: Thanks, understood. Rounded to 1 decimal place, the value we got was 26.4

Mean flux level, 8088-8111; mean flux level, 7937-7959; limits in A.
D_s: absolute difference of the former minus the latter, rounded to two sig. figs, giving 1.2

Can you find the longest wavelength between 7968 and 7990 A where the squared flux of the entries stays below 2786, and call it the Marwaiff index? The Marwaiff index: 7989.20 A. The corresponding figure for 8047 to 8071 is 8070.55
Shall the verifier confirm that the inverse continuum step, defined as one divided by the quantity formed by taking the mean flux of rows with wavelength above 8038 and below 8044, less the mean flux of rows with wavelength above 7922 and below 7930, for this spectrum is 0.2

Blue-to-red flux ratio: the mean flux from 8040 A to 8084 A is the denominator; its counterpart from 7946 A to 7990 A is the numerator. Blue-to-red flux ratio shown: 0.98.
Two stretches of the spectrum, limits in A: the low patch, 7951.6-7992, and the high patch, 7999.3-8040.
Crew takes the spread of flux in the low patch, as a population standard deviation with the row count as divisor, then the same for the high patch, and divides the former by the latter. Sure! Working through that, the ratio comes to 0.923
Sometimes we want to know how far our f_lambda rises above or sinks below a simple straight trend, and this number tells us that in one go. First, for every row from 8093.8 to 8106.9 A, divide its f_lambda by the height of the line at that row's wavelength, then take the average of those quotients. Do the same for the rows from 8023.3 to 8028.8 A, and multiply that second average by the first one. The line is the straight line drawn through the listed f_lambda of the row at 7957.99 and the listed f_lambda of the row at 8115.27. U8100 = 0.956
